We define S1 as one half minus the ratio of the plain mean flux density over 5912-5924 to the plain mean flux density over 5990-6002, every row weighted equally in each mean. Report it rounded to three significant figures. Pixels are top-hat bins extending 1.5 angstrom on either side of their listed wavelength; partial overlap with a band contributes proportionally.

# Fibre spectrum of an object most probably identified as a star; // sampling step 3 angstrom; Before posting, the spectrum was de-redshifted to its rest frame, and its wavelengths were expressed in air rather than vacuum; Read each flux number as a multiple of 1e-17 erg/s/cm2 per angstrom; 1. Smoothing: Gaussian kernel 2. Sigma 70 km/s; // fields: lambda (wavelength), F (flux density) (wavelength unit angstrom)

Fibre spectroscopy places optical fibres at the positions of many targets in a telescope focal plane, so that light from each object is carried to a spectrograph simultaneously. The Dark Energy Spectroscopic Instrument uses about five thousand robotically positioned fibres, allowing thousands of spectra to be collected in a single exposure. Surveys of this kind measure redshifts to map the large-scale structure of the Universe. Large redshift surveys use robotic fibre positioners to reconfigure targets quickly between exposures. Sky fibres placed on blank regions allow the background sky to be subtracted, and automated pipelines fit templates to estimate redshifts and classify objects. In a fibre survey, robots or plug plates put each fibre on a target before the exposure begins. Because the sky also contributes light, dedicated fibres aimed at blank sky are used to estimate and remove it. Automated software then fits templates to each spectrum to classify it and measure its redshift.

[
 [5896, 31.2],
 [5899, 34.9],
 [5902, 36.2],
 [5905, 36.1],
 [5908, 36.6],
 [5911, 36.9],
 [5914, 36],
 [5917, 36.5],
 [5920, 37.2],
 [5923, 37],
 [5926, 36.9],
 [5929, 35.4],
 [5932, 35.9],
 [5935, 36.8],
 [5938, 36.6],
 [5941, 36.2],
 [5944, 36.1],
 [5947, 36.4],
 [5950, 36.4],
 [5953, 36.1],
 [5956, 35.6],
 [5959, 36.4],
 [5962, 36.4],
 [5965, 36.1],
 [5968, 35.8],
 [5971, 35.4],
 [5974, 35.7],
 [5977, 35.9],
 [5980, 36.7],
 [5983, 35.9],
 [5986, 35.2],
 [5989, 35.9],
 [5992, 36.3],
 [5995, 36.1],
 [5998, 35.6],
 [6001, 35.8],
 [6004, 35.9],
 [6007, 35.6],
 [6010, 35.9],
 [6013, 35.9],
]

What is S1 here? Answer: -0.520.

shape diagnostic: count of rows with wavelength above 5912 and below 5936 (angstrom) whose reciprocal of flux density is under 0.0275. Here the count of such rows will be 5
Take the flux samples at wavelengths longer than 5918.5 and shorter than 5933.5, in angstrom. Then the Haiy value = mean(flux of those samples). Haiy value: 36.5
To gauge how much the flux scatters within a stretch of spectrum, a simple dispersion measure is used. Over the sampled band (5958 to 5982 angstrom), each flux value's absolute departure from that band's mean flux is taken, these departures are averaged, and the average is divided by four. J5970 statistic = 0.09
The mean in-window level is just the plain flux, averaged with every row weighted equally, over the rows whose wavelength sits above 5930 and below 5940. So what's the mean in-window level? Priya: 36.4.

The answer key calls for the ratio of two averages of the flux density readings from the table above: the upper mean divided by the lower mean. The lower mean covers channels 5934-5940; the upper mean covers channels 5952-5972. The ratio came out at 0.98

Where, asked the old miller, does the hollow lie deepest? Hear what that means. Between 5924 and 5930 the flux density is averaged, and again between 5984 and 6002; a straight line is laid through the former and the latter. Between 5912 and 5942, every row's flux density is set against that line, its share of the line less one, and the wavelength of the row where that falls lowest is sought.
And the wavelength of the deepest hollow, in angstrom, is 5929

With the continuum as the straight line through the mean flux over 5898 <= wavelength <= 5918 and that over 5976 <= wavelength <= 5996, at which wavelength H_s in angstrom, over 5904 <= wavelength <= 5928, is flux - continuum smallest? 5914 angstrom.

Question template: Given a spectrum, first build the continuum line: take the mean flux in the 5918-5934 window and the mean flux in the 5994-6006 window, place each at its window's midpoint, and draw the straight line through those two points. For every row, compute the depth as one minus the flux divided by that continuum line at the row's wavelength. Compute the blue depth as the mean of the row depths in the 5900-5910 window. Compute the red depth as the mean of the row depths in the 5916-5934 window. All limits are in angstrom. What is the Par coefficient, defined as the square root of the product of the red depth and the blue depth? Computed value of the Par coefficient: 0.0016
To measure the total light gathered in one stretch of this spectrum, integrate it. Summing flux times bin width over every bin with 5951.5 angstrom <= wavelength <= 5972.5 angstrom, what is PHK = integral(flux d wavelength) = 755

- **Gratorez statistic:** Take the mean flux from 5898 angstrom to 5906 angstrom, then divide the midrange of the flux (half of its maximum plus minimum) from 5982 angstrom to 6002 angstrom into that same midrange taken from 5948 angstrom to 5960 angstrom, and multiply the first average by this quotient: 36.0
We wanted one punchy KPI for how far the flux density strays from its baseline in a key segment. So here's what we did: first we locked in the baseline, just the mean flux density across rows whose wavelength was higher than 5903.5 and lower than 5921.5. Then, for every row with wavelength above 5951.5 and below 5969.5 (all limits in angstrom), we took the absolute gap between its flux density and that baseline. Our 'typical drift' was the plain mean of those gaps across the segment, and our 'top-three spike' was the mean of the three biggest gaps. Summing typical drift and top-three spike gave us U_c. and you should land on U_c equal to 1.2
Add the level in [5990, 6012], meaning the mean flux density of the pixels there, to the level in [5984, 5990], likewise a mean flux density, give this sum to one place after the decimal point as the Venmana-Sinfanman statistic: 71.4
